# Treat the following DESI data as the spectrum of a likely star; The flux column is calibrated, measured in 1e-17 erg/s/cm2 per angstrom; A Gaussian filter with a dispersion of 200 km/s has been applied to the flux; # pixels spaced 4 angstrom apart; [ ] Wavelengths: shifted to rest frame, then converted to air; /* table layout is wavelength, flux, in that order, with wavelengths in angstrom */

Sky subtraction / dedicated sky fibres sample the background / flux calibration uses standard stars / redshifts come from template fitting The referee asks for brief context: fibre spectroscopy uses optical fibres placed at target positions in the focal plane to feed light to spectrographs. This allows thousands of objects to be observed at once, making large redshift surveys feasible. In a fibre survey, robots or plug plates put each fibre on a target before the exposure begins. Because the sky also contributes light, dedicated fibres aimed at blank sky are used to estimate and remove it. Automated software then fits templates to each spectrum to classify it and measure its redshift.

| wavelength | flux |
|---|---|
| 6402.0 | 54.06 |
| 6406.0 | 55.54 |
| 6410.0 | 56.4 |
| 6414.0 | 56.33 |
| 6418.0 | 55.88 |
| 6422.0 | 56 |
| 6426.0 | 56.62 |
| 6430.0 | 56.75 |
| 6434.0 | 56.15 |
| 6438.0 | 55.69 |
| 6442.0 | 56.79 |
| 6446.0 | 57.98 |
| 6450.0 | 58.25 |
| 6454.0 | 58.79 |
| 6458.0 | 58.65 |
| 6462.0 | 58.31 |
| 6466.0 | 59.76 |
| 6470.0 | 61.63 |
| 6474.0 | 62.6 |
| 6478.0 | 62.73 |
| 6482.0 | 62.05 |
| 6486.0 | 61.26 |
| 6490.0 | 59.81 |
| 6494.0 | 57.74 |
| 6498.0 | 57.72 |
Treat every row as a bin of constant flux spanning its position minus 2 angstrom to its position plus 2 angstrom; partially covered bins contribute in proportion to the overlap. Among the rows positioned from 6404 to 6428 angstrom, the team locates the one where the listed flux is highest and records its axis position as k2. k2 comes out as 6426.0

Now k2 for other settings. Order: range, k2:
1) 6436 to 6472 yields 6470.0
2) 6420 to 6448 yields 6446.0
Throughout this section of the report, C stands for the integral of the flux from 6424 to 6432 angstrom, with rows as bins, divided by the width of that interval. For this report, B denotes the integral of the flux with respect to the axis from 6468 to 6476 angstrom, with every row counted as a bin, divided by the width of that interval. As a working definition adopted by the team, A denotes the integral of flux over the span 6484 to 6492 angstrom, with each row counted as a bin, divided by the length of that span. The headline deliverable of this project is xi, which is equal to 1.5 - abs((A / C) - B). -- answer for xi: -59.5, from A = 60.5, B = 62.1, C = 56.7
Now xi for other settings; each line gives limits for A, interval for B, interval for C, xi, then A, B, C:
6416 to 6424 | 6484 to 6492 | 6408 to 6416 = -58.0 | 55.9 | 60.5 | 56.4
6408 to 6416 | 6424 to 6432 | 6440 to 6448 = -54.2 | 56.4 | 56.7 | 57.4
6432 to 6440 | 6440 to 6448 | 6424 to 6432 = -54.9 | 55.9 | 57.4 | 56.7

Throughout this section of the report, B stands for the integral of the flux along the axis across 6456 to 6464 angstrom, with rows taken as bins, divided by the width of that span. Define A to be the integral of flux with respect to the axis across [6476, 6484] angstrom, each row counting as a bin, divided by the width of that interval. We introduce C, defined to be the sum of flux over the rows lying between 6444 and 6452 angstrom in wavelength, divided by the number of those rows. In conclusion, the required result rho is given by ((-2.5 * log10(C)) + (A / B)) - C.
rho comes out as -61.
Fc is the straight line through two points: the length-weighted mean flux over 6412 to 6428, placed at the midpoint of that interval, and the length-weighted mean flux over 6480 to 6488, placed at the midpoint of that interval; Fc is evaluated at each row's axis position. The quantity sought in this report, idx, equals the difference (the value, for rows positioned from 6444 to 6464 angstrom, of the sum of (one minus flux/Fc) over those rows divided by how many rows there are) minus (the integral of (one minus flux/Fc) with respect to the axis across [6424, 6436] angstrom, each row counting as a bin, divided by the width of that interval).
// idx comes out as 0.002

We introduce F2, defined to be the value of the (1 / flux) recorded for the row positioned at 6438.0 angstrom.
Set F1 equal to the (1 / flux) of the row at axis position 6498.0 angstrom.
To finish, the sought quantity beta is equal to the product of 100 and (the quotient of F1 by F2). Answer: 96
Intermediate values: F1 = 0.0173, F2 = 0.0180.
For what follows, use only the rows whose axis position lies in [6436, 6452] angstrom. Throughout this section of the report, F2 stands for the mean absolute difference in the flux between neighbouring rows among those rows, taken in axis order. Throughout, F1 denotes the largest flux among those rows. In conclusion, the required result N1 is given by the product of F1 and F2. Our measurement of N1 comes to 50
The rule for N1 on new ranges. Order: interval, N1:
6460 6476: 90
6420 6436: 26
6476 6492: 61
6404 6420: 26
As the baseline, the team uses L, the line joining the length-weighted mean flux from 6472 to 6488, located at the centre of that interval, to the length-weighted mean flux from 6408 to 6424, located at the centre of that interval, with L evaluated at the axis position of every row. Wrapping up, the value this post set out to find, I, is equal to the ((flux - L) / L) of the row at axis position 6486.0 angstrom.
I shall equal -0.023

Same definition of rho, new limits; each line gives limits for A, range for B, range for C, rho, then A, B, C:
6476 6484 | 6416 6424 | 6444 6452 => -61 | 62.4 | 55.9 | 58.1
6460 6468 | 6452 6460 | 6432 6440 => -59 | 59.0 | 58.7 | 55.9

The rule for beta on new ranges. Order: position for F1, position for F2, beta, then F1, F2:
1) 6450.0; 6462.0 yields 100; 0.0172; 0.0171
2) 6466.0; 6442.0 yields 95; 0.0167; 0.0176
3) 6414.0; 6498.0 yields 102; 0.0178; 0.0173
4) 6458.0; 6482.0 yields 106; 0.0171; 0.0161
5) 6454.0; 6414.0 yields 96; 0.0170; 0.0178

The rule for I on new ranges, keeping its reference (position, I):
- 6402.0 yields -0.014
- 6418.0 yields -0.008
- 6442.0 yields -0.031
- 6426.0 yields -0.008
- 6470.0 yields 0.007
